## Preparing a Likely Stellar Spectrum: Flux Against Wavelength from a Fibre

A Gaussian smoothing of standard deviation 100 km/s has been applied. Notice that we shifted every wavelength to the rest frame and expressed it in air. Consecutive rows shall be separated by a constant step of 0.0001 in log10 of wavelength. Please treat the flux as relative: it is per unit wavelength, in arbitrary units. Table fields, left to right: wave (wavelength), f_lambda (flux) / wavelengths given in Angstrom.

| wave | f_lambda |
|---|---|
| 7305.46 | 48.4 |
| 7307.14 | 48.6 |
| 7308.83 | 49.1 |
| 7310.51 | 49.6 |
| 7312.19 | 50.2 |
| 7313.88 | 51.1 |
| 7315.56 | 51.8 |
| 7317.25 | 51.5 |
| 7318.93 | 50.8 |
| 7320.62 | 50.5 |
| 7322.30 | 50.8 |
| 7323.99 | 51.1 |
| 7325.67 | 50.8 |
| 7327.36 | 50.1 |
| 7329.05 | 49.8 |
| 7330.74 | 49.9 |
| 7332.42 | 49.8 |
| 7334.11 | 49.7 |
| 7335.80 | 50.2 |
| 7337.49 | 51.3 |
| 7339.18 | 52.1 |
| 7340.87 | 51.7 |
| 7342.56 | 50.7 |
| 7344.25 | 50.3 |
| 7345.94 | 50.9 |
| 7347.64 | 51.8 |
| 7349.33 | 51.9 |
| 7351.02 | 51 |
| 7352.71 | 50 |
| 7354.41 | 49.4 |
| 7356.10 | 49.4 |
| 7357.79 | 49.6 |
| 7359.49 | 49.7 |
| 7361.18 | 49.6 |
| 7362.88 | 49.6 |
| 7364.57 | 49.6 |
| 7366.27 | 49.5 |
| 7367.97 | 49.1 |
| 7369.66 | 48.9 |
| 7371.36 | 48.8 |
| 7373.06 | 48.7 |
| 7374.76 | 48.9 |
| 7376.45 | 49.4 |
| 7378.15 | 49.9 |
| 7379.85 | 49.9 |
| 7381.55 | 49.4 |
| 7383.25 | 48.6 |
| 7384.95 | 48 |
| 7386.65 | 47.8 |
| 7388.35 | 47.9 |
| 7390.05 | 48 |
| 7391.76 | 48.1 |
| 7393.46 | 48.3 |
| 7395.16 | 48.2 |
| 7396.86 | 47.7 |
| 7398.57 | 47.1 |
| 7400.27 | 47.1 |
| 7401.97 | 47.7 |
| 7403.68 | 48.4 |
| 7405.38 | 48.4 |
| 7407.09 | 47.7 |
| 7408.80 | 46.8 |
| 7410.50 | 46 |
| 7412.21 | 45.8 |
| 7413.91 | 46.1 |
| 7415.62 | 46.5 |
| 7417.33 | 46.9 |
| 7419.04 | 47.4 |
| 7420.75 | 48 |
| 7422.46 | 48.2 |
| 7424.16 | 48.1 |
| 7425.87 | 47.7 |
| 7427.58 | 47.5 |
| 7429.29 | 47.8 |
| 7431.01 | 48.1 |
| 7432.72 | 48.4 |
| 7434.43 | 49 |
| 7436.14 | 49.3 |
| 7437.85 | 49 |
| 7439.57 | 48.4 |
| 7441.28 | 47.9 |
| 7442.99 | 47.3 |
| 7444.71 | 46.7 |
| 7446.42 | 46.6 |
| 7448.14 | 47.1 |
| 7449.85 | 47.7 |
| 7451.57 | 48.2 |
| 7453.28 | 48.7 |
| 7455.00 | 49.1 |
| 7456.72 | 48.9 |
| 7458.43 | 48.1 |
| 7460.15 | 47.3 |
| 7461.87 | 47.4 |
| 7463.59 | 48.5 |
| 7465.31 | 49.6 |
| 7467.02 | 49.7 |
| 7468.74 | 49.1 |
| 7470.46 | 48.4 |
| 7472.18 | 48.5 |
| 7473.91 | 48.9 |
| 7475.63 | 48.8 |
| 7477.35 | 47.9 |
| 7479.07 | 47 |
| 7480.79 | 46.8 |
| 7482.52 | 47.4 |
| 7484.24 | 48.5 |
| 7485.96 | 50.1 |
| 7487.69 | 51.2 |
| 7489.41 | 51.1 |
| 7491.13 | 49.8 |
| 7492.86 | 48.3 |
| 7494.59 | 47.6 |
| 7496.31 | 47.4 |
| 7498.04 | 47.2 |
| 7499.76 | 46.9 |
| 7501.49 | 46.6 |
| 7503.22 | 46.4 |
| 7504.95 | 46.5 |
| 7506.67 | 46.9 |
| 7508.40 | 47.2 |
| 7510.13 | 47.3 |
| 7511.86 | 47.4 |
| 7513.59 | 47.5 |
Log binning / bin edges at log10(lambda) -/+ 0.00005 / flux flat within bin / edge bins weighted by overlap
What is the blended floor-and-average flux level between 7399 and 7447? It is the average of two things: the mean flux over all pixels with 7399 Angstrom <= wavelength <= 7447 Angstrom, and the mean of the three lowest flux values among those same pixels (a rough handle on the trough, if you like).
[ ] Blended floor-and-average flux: 46.8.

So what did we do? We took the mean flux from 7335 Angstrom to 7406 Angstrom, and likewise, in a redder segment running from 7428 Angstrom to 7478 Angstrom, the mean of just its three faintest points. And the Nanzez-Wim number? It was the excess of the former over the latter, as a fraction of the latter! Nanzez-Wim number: 0.054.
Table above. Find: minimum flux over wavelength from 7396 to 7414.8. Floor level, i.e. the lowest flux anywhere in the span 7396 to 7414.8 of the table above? 45.8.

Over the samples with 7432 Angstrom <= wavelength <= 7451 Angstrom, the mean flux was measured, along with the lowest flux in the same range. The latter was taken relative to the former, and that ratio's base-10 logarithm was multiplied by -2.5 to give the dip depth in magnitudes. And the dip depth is 0.031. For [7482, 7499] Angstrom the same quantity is 0.038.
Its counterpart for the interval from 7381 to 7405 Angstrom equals 0.021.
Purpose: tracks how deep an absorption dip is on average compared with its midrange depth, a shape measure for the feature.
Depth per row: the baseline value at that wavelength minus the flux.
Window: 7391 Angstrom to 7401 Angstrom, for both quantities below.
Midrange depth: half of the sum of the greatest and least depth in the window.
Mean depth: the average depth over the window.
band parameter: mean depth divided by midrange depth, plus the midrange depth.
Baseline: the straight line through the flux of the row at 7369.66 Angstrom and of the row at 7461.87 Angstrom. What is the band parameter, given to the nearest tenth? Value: 1.7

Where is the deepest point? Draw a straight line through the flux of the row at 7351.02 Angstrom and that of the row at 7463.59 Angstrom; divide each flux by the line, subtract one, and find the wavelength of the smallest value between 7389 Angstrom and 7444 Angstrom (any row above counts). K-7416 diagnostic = 7412.21 Angstrom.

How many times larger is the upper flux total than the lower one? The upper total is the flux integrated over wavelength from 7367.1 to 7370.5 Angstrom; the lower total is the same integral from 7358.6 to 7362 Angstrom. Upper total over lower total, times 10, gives 9.88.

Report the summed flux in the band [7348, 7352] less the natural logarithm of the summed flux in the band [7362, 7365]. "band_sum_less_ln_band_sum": 98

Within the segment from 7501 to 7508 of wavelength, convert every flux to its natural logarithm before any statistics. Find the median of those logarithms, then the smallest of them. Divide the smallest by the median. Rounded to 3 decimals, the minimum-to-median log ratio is 0.999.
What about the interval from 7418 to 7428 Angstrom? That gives 0.998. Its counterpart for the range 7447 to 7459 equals 0.994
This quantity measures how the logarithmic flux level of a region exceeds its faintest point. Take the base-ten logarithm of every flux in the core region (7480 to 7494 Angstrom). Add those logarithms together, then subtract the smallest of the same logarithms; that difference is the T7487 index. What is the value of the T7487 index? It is 11.9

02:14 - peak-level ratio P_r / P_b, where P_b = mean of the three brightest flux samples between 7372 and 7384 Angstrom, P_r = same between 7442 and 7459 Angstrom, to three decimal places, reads 0.983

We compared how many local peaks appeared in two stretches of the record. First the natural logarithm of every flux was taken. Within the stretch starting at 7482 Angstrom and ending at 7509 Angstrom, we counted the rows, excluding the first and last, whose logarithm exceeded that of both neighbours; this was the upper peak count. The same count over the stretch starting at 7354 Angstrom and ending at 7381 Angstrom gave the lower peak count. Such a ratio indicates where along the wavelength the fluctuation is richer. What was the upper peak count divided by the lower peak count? 1.00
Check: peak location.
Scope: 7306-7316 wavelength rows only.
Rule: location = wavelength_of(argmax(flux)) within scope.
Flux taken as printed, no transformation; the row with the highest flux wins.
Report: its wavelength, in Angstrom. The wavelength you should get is 7315.56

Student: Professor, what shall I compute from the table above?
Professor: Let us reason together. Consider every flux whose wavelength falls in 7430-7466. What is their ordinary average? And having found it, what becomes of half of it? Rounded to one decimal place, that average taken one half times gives 24.1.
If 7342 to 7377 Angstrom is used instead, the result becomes 24.9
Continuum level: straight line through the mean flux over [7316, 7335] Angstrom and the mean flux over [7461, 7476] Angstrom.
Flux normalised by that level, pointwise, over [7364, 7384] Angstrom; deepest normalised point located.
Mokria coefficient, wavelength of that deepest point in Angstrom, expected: 7373.06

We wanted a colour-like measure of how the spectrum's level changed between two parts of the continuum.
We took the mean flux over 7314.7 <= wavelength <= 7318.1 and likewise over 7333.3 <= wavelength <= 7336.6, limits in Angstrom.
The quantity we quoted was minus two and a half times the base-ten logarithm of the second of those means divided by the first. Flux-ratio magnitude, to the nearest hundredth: 0.04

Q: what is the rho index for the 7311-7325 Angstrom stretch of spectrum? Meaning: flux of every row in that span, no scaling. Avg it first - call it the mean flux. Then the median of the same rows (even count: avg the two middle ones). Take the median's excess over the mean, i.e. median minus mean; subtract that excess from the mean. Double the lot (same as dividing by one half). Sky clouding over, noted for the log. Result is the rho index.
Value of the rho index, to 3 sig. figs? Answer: 102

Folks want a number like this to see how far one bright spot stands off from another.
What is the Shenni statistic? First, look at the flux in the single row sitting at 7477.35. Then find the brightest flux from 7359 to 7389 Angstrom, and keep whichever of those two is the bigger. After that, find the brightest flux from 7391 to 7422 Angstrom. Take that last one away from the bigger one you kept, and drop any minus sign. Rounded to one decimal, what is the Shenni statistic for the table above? 1.5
